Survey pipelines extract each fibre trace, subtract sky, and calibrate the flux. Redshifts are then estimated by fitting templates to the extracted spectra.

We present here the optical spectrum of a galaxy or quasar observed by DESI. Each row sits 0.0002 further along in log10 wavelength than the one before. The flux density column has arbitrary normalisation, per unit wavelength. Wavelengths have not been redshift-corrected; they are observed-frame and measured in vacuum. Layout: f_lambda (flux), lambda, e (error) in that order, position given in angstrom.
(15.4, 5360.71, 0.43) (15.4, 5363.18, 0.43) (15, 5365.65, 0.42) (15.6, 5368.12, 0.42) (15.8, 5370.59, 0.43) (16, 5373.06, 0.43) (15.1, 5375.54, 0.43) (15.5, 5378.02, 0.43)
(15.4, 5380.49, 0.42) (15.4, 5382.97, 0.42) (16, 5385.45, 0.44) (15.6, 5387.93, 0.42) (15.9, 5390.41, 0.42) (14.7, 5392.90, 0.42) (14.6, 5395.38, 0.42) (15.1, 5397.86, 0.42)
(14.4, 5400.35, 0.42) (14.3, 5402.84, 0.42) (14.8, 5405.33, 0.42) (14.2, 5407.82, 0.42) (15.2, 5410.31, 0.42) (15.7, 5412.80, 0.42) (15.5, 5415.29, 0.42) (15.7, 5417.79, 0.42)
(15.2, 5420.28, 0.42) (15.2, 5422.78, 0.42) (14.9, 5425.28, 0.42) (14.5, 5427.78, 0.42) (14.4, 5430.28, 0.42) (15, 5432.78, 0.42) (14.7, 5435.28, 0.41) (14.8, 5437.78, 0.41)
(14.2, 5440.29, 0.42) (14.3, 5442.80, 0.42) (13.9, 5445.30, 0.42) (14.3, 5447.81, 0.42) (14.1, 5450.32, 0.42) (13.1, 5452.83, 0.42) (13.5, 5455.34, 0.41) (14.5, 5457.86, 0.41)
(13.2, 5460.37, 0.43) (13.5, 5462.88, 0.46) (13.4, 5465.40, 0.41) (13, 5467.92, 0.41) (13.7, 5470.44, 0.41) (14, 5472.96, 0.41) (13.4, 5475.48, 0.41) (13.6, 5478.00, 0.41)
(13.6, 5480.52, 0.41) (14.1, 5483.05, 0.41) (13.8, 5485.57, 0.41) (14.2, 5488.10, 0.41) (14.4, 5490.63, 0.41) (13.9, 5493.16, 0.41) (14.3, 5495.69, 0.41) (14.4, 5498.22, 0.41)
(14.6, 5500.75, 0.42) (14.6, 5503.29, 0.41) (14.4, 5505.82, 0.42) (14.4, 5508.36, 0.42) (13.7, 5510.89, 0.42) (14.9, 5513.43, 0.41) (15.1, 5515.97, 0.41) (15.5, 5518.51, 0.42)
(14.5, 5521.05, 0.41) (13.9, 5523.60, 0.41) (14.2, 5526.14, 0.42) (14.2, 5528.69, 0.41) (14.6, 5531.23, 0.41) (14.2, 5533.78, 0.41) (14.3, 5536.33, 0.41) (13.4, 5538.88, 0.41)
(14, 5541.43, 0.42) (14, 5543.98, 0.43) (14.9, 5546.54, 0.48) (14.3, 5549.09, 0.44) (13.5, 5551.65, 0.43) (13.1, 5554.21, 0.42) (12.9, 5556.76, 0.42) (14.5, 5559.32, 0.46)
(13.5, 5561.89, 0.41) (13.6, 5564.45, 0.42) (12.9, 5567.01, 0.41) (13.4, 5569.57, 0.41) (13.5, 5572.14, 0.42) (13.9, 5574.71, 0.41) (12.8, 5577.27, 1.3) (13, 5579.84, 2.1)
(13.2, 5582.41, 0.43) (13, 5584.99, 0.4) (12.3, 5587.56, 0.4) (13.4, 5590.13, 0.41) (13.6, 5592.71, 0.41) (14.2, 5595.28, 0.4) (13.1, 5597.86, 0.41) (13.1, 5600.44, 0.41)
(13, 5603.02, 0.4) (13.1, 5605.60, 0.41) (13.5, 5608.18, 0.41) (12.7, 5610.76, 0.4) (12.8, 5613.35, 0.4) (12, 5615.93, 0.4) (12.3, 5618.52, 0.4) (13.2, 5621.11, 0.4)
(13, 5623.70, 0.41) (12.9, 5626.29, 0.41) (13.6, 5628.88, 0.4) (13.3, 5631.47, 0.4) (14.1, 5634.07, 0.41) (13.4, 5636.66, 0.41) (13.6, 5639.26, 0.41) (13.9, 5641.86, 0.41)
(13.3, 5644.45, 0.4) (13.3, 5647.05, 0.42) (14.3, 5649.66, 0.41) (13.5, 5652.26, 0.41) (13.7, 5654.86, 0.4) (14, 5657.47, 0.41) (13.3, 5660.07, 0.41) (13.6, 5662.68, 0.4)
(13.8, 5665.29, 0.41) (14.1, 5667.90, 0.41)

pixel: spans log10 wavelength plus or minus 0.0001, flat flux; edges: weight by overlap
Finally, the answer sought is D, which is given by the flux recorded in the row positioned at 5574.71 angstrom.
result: 13.9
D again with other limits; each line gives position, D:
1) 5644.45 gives 13.3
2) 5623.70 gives 13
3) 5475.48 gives 13.4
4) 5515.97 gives 15.1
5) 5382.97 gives 15.4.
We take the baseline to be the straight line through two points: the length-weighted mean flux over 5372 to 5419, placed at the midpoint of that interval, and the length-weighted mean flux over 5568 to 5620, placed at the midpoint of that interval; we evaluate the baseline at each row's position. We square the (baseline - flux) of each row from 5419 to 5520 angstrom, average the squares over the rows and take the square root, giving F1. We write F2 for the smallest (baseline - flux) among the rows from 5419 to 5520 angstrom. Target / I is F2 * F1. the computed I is -1.1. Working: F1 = 0.71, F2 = -1.60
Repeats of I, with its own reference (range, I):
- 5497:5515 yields -0.5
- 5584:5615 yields -0.5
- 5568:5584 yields -0.2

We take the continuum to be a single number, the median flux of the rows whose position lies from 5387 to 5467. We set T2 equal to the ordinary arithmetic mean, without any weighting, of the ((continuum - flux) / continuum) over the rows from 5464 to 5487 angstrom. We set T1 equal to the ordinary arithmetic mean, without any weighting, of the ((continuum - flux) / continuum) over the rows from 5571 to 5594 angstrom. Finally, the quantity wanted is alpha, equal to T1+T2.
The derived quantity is 0.16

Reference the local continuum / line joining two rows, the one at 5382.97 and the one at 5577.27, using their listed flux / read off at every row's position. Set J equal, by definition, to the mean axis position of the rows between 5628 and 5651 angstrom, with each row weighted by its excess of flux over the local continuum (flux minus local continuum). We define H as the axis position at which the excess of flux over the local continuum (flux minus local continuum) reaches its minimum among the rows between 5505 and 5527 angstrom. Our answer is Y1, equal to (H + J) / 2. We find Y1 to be 5575.4 angstrom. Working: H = 5510.89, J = 5639.9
